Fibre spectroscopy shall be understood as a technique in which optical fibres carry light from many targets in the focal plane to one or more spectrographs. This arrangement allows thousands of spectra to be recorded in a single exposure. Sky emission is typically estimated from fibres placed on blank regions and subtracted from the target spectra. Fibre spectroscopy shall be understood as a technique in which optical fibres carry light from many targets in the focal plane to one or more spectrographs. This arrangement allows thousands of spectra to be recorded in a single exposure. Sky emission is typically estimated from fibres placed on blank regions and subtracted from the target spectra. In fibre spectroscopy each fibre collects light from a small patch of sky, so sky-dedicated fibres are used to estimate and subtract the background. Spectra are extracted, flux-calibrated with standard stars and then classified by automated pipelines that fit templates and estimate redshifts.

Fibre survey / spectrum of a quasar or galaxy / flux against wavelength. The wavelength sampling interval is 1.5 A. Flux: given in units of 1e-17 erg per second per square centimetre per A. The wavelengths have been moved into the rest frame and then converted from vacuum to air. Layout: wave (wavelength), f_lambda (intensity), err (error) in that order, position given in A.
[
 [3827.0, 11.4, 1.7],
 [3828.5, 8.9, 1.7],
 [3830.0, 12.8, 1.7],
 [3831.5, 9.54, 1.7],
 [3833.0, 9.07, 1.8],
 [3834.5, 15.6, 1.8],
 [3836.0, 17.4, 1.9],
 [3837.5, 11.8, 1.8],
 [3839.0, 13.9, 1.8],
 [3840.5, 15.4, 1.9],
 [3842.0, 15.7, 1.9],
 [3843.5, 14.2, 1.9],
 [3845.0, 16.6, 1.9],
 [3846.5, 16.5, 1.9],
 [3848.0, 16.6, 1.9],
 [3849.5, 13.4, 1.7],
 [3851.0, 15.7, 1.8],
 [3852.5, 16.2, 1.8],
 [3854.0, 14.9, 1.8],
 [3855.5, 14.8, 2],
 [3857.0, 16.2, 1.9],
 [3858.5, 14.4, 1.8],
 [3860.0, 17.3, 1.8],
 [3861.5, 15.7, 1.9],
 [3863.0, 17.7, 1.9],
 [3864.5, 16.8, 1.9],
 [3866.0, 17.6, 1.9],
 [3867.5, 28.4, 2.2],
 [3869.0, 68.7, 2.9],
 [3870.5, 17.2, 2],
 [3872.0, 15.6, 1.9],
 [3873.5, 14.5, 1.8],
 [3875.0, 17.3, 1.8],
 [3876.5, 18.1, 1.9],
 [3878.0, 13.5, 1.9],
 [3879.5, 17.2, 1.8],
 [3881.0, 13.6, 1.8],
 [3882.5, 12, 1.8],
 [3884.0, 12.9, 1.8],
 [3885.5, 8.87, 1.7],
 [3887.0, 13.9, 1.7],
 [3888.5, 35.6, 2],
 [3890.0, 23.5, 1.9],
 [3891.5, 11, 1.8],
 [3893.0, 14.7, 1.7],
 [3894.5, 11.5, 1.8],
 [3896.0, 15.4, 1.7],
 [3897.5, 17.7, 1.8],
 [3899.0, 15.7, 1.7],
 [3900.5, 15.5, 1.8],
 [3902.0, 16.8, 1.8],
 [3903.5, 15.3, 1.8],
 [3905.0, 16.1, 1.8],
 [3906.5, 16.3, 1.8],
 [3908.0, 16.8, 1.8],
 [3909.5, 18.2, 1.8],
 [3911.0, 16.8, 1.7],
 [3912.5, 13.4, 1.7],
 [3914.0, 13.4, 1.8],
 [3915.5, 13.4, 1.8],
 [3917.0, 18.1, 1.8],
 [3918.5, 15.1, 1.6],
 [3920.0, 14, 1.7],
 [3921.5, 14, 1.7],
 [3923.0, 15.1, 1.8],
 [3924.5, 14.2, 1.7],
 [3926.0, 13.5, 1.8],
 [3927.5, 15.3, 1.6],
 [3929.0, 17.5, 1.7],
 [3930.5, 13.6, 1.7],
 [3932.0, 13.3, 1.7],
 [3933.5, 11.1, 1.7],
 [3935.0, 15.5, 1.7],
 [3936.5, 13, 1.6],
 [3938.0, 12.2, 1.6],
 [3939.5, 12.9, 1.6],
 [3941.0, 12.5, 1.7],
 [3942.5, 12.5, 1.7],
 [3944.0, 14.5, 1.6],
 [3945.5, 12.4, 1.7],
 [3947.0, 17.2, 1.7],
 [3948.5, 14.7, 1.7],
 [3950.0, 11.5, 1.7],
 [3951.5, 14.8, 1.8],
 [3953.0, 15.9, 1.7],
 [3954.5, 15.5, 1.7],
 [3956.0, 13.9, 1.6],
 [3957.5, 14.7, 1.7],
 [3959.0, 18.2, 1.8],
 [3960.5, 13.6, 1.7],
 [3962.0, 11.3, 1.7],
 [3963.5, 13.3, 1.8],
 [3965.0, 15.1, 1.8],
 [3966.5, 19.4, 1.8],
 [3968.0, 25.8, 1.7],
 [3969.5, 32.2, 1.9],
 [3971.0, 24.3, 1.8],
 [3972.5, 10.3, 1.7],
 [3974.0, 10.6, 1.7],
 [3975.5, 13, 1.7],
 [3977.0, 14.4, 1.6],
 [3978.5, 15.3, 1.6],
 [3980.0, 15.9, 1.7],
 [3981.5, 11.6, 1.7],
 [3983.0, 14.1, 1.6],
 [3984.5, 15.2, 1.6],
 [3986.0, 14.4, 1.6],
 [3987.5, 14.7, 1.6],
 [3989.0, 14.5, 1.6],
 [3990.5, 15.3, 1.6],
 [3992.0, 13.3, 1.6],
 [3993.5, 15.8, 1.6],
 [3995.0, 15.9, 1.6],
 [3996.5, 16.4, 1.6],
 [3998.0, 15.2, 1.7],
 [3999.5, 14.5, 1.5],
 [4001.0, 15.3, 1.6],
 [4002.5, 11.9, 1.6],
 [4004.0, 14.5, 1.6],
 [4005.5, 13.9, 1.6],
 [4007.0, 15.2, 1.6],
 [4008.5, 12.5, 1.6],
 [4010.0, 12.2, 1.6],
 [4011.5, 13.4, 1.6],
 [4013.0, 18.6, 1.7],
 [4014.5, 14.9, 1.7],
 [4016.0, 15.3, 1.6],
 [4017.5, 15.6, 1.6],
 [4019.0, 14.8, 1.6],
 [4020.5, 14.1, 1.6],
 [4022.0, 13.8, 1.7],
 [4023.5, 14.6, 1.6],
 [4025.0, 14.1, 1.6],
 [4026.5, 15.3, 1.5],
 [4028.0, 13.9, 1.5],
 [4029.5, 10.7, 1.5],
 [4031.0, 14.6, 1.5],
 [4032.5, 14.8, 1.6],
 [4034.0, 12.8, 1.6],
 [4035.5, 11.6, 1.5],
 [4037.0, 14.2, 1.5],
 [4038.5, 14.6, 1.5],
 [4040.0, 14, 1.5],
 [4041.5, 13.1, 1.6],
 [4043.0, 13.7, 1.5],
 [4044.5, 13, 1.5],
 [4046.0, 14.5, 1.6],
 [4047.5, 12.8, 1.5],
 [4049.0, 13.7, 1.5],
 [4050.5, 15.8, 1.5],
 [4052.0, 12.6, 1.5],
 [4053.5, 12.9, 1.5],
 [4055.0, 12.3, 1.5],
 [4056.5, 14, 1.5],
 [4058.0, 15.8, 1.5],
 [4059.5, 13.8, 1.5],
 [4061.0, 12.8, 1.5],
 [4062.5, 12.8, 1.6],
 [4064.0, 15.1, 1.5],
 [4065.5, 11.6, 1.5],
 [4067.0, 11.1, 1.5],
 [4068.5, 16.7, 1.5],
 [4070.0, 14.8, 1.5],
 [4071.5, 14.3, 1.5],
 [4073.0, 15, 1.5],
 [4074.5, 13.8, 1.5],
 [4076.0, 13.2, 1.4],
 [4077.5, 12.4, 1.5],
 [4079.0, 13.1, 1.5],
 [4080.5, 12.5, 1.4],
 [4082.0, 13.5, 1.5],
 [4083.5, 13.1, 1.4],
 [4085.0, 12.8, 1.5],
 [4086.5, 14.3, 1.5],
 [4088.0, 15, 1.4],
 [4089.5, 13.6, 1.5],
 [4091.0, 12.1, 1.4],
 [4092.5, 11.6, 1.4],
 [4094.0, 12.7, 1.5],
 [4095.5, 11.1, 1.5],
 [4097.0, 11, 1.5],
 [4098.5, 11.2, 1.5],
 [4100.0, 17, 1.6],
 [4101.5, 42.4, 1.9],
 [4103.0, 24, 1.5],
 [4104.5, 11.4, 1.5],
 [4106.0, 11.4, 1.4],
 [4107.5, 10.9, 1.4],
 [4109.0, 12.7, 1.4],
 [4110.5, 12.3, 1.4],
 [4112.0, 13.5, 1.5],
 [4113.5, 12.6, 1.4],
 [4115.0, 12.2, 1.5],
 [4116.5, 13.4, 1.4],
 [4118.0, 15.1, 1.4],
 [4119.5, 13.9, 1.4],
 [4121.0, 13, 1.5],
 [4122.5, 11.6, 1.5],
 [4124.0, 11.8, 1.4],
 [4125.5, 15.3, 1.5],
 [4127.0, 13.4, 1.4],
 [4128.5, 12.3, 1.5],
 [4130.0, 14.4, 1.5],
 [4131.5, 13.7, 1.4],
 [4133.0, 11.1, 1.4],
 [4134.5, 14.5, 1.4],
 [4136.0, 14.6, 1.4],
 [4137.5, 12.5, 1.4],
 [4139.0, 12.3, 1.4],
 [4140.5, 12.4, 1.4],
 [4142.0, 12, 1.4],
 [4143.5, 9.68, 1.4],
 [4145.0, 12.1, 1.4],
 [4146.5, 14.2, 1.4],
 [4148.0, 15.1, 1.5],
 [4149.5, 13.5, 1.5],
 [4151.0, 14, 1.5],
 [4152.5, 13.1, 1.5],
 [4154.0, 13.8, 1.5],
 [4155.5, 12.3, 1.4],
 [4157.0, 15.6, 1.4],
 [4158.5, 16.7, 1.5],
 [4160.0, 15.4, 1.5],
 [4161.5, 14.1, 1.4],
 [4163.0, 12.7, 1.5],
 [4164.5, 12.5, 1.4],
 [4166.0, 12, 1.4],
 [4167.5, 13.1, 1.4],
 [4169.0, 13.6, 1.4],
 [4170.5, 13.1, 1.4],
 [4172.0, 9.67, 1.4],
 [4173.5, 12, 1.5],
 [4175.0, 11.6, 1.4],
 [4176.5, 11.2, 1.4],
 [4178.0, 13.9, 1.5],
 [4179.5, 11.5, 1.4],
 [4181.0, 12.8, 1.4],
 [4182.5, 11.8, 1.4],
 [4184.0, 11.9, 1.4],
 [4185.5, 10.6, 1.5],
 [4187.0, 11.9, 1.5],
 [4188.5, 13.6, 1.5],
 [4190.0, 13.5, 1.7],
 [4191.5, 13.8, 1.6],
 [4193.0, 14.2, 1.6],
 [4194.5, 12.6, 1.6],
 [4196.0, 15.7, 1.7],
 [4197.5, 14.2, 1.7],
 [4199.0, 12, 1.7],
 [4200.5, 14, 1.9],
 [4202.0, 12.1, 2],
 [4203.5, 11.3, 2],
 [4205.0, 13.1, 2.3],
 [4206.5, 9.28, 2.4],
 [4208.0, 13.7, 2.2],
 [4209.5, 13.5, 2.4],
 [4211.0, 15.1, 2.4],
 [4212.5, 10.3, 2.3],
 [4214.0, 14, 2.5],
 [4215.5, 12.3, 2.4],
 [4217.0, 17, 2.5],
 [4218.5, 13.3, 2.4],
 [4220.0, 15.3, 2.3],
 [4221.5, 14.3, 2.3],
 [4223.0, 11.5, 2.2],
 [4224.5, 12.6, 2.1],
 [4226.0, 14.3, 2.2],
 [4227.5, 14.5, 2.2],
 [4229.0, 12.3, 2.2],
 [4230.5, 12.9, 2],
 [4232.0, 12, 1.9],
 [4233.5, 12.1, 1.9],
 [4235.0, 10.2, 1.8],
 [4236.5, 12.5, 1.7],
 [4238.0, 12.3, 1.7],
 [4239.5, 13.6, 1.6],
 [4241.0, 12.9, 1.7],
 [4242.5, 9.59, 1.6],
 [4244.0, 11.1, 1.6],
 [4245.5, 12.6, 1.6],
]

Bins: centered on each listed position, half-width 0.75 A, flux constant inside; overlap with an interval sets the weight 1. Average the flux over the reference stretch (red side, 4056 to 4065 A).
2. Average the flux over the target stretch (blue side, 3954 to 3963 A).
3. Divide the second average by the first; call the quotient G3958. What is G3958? 1.03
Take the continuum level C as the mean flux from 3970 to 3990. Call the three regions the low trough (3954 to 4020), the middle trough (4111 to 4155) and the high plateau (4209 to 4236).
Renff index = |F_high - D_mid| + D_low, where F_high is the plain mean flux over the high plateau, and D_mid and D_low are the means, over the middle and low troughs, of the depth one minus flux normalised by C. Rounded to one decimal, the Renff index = 13.0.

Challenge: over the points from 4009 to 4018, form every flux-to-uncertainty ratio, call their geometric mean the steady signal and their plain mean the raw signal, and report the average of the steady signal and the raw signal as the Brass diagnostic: 9.1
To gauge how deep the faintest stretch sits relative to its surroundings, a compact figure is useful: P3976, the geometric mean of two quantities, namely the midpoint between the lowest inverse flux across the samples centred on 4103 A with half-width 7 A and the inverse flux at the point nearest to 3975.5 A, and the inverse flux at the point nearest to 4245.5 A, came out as 0.0632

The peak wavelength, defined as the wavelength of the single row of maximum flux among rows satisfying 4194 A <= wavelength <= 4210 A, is 4196.0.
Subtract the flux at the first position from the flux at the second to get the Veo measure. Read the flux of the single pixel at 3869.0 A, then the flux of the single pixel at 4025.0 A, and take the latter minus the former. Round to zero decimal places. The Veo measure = -55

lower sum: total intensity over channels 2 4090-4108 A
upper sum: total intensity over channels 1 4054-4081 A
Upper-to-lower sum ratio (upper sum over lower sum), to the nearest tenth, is 1.3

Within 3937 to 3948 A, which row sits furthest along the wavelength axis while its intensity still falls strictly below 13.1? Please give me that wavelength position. 3945.5 A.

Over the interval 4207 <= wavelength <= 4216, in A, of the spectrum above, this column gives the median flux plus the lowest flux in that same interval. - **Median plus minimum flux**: 23.9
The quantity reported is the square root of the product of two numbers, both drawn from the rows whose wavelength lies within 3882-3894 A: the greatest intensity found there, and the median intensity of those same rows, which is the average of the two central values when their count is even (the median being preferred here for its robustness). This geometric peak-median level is 22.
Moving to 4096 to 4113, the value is 23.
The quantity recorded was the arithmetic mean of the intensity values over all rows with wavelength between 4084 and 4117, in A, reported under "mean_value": 14.5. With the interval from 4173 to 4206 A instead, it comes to 12.7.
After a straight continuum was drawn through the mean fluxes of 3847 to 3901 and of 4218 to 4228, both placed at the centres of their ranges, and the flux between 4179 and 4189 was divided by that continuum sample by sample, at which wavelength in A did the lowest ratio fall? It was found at 4185.5 A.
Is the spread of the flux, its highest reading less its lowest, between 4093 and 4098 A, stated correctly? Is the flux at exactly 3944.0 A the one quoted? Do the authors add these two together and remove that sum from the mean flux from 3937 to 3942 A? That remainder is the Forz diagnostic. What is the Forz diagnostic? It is -4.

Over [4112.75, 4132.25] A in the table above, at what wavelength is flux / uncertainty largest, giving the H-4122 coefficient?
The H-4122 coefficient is 4118.0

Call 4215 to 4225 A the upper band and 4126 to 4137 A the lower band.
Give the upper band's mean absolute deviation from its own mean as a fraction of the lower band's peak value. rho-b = 0.10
